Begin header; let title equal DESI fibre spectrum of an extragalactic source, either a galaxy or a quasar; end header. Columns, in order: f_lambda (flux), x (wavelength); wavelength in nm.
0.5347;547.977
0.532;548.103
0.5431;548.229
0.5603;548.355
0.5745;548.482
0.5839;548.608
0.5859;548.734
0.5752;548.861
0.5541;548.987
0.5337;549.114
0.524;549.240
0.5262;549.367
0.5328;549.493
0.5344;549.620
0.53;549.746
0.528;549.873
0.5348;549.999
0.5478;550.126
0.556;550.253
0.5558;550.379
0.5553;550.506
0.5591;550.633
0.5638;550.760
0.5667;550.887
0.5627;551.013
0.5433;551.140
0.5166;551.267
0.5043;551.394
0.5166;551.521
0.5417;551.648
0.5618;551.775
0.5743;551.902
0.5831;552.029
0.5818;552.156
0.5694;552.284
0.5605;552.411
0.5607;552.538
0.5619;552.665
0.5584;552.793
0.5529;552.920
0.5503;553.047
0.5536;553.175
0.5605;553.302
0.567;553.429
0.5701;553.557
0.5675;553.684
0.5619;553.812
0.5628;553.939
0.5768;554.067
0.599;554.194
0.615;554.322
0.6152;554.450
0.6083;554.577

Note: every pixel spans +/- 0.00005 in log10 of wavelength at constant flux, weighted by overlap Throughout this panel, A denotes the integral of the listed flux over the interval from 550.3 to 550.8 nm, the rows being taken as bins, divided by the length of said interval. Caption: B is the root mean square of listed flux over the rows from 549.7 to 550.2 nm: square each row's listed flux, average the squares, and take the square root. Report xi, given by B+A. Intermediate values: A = 0.558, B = 0.535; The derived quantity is 1.09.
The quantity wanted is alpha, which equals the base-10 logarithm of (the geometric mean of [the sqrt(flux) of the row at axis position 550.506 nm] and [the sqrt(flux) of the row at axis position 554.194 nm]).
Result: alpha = -0.120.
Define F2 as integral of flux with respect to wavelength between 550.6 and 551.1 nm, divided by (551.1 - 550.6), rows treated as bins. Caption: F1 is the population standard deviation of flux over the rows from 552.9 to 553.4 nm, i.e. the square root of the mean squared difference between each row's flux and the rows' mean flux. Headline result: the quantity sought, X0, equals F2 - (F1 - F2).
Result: 1.12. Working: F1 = 0.0038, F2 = 0.563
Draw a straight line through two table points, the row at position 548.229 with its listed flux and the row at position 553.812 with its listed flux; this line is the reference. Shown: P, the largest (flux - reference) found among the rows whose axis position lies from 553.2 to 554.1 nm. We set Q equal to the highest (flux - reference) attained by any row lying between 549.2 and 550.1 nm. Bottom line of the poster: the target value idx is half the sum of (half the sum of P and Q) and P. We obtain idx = 0.007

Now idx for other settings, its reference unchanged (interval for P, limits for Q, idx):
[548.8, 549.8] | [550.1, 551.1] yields 0.026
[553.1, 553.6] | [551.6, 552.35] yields 0.014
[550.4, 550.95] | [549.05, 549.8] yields 0.008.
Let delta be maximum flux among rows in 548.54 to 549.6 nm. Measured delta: 0.5859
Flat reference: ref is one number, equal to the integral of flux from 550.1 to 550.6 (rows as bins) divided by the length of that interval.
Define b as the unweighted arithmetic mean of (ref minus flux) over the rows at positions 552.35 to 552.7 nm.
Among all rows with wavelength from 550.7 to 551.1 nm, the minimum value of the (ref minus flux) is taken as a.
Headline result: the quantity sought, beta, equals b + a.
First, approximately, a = -0.012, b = -0.0066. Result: -0.02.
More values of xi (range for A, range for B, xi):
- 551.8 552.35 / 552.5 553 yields 1.13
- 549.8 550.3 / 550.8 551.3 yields 1.09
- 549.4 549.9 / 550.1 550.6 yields 1.09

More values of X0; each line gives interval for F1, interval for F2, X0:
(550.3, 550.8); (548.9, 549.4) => 1.07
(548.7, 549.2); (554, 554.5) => 1.18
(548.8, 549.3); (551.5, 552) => 1.09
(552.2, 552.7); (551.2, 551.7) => 1.03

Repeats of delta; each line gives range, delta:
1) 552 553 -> 0.5831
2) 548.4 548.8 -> 0.5859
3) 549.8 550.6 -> 0.556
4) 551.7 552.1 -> 0.5831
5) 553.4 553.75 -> 0.5701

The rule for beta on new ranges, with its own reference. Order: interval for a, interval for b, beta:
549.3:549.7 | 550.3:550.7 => 0.02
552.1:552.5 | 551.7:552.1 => -0.05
